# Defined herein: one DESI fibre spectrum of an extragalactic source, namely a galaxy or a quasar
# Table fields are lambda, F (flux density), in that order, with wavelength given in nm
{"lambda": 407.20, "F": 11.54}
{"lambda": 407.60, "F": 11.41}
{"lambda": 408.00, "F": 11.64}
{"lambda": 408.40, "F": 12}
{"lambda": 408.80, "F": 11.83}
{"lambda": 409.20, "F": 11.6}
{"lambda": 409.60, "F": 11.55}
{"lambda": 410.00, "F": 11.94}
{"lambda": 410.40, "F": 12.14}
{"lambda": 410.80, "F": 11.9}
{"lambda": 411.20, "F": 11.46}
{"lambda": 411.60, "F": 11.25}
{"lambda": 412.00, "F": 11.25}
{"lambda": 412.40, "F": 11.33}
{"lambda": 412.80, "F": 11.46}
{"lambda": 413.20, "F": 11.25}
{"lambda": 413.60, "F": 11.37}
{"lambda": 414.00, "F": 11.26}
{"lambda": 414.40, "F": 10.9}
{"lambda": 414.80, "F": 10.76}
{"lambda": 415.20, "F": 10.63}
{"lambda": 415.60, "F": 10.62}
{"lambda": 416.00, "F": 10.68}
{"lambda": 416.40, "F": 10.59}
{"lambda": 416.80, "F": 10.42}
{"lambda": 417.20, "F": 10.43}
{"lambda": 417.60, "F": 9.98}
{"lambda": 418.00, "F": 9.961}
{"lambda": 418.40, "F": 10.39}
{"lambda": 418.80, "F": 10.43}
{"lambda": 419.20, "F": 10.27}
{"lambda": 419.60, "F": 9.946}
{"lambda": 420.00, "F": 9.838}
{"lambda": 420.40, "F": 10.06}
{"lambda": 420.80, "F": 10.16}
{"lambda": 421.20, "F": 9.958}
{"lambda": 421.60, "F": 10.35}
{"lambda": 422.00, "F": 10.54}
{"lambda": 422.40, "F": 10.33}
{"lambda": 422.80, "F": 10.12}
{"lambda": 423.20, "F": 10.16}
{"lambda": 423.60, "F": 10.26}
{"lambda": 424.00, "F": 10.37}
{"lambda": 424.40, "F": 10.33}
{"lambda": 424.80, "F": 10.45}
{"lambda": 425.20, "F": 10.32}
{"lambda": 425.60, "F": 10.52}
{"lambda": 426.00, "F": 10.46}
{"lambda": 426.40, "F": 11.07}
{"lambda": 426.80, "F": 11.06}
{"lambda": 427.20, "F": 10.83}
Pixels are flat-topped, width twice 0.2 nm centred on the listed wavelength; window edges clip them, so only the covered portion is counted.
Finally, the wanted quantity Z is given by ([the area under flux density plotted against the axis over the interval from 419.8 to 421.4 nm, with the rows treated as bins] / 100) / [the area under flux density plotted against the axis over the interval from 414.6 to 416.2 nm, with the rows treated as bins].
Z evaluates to 0.0094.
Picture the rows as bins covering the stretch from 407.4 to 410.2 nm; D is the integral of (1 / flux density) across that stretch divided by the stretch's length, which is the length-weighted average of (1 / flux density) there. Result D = 0.0854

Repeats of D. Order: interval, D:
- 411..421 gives 0.0940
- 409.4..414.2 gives 0.0869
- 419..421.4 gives 0.0996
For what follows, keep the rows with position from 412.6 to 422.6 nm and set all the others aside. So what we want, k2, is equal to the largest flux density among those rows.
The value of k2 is 11.46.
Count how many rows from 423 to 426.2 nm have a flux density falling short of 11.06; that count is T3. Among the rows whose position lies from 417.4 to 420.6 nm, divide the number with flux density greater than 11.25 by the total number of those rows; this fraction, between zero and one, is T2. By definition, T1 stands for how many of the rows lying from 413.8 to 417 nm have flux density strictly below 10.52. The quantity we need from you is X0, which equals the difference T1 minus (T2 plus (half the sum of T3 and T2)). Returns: -3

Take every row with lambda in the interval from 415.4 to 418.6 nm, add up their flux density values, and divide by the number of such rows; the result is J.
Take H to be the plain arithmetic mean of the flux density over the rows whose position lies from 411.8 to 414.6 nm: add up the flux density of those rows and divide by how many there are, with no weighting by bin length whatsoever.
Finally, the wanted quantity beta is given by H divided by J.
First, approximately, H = 11.3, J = 10.38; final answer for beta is 1.08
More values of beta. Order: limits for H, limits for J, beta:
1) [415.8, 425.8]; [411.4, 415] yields 0.92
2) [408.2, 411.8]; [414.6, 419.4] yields 1.13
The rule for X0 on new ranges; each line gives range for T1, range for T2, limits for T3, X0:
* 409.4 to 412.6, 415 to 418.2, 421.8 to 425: -4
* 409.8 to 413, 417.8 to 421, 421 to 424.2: -4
